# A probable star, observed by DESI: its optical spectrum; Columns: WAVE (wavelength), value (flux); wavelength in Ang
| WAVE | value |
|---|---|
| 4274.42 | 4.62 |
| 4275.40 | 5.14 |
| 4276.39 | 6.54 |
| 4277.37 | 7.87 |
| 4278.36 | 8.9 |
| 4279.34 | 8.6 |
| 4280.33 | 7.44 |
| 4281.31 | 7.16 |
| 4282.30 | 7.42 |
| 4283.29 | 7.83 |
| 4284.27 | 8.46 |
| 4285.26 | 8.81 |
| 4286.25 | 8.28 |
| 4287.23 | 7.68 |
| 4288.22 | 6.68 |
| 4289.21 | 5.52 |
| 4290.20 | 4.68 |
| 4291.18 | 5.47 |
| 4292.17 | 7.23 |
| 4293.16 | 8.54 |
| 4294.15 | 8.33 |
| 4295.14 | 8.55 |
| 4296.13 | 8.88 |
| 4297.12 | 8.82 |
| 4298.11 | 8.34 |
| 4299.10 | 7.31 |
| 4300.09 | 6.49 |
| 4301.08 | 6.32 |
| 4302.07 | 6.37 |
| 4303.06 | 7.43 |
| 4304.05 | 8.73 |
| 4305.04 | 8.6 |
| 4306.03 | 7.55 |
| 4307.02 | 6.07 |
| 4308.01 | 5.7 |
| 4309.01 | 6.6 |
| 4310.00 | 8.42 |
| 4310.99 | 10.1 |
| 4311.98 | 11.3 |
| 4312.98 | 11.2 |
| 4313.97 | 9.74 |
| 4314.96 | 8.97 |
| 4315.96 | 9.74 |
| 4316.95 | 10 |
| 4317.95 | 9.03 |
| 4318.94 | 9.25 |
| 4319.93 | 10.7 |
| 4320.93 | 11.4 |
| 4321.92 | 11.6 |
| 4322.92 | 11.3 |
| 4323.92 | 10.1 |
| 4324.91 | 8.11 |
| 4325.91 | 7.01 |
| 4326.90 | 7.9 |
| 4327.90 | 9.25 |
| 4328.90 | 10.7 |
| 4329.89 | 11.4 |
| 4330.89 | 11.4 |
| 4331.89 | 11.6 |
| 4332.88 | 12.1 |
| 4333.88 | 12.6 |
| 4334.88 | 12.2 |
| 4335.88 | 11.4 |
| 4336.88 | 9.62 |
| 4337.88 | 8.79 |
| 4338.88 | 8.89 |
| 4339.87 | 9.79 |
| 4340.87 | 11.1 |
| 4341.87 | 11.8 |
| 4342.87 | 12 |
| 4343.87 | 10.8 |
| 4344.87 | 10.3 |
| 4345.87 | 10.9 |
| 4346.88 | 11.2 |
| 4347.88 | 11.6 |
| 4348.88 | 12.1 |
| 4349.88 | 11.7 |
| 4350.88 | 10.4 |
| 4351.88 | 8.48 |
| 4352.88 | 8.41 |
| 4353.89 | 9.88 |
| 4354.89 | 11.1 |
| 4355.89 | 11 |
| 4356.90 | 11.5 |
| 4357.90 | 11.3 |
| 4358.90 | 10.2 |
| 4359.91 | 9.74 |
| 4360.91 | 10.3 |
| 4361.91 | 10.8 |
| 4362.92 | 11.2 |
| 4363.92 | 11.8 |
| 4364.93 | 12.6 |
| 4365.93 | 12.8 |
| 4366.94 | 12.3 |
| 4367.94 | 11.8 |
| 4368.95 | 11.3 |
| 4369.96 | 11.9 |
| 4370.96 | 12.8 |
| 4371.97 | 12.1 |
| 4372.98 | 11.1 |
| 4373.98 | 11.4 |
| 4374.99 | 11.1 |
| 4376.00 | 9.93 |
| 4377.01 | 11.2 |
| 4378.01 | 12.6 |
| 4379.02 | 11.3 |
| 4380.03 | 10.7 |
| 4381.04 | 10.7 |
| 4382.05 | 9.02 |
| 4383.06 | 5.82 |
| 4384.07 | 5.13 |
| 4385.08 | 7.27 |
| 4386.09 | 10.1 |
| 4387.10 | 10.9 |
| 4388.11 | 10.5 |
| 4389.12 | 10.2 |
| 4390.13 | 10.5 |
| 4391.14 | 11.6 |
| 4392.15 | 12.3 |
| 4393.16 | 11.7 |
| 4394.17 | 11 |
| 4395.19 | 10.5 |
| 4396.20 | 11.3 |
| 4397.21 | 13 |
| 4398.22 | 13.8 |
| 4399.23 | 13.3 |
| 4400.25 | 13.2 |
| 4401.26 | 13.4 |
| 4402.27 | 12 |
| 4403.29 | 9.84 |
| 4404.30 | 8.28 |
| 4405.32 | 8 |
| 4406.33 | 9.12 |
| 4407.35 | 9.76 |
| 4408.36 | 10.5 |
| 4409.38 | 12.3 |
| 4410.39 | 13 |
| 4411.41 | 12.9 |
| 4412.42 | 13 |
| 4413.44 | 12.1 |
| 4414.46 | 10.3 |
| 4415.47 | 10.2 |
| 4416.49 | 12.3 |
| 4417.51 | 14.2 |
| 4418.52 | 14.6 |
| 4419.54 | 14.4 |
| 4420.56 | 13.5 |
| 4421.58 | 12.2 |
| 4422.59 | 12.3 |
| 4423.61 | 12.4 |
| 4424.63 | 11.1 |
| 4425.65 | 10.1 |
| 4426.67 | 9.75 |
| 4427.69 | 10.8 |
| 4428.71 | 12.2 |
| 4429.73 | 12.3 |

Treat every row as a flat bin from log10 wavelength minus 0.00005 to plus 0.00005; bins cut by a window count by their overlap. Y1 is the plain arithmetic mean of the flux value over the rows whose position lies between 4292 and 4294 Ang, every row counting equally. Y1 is 7.9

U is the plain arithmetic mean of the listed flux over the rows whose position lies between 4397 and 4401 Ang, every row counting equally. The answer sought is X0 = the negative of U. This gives -13.3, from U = 13.3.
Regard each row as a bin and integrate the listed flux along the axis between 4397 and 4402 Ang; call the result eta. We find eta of 67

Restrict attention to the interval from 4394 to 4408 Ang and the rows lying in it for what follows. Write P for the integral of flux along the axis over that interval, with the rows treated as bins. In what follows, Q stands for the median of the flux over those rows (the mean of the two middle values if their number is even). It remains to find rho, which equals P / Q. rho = 14.0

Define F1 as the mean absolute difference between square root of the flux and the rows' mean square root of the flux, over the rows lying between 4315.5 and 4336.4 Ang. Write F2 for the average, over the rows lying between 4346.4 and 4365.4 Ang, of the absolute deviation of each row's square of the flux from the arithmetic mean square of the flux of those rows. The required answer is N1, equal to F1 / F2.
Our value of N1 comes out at 0.0110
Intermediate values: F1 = 0.201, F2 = 18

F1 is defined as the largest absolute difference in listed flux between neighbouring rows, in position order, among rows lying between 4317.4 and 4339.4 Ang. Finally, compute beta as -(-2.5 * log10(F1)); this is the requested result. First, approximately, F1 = 1.99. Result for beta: 0.75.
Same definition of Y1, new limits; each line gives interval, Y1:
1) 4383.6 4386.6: 7.5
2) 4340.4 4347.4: 11.2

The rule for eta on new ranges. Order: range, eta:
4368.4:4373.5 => 60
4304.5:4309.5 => 35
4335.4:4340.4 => 49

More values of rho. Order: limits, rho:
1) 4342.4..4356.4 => 13.7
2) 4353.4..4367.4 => 14.0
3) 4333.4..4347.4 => 13.8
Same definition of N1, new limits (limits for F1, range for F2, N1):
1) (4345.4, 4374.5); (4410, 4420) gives 0.0042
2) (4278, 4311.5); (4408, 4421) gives 0.0064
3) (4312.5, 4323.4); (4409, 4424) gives 0.0058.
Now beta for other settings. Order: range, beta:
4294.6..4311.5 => 0.65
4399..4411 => 0.84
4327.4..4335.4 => 0.40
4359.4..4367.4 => -0.24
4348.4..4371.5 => 0.71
